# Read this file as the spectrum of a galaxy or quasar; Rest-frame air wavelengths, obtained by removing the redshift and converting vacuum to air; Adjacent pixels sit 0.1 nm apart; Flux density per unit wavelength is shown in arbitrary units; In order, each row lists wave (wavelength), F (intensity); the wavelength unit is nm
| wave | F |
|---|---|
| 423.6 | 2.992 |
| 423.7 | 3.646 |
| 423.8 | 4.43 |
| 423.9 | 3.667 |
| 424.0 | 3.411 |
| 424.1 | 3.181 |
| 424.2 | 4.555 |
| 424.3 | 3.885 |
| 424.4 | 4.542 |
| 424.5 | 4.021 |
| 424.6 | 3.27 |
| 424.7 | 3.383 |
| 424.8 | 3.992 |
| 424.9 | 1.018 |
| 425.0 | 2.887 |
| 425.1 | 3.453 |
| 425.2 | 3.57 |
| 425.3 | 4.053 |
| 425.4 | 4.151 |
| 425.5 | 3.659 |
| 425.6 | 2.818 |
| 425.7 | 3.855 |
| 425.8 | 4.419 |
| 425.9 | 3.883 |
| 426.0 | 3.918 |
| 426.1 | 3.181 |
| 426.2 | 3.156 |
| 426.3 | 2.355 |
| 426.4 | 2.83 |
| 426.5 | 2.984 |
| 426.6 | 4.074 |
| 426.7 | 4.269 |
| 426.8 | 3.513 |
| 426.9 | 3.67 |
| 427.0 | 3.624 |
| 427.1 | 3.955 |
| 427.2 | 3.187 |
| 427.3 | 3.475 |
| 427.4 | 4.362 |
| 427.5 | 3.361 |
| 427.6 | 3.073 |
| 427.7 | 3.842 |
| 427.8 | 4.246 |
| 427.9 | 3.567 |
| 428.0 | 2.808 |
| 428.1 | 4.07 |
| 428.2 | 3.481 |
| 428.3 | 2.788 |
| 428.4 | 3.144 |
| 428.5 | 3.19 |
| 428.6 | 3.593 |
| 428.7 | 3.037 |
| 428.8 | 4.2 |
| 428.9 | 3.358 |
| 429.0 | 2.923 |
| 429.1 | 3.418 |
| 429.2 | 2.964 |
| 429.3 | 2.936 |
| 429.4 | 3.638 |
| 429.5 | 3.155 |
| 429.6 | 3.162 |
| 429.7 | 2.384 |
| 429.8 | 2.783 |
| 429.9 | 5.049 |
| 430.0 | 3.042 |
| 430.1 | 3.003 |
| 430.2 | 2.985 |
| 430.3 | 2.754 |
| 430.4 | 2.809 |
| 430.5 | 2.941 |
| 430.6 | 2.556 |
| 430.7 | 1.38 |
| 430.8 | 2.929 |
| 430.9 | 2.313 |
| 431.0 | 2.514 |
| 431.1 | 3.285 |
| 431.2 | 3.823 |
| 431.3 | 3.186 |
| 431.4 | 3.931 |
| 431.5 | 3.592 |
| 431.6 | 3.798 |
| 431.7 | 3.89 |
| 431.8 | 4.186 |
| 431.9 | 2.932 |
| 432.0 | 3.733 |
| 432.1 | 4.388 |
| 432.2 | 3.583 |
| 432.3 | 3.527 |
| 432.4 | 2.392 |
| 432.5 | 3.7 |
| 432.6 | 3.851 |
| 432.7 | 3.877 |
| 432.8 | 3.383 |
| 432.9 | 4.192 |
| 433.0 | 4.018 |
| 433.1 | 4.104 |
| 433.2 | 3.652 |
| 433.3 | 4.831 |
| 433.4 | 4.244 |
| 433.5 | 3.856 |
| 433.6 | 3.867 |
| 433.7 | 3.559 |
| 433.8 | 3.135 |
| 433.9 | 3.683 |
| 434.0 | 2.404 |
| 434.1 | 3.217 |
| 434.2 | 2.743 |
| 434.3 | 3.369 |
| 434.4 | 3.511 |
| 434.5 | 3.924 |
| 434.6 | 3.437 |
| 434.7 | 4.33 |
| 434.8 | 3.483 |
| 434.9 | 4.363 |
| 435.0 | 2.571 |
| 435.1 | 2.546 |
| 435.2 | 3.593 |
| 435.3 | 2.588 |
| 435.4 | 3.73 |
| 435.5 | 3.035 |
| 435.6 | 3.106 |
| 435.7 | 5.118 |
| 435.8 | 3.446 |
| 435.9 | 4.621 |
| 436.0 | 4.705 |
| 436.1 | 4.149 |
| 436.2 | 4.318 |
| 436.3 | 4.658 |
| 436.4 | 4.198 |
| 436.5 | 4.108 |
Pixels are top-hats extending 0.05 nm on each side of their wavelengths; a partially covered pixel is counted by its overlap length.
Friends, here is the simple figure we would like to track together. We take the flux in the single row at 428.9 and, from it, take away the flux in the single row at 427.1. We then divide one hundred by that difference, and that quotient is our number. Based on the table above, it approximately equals -168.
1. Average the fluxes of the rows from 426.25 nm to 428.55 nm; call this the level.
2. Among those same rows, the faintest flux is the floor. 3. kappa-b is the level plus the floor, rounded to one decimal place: 5.8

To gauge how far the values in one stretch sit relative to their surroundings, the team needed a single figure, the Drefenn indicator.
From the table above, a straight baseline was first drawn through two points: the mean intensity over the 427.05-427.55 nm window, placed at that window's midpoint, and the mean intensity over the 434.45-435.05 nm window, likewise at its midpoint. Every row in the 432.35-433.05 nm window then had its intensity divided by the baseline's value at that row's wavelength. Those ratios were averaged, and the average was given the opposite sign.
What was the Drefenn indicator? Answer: -0.99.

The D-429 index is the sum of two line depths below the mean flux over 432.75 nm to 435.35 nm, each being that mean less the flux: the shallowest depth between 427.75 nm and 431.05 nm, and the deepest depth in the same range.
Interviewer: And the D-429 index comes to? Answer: 0.7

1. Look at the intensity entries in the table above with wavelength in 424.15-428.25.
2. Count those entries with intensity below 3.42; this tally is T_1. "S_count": 14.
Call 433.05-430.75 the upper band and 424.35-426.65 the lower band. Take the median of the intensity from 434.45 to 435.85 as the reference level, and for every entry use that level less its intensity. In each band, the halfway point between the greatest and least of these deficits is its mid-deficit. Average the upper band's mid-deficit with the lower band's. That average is 0.40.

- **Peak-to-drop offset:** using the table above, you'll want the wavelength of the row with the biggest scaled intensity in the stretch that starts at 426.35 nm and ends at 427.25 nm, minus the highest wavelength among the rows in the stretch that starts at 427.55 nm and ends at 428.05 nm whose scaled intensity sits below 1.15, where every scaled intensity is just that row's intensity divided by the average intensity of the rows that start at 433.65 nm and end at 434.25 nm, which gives -1.30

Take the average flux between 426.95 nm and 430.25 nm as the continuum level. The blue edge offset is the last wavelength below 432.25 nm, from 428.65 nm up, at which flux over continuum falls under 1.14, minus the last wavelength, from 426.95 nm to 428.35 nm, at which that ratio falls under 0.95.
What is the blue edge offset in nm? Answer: 3.90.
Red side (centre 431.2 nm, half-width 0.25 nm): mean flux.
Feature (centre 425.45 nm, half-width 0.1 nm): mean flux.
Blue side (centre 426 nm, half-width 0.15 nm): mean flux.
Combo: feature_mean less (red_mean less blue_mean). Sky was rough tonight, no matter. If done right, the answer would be 4.22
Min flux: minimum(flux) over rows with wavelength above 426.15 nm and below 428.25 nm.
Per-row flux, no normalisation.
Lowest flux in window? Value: 2.355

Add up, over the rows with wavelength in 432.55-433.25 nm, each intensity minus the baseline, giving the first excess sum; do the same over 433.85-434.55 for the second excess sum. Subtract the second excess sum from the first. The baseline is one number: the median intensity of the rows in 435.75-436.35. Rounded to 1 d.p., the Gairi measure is 4.2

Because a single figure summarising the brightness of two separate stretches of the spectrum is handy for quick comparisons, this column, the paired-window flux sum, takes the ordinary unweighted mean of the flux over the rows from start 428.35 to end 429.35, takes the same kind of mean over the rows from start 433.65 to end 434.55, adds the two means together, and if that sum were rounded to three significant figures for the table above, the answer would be 6.56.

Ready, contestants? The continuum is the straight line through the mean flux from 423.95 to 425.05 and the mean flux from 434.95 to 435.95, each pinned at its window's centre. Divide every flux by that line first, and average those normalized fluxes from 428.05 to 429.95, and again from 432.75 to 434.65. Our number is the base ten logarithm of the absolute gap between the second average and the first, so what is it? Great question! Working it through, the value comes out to -1.03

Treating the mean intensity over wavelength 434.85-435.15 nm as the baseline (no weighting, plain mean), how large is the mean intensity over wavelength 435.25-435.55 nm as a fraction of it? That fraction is 0.99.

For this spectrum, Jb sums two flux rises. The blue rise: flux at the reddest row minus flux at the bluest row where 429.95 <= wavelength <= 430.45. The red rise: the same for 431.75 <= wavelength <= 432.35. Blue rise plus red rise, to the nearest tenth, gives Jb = -0.9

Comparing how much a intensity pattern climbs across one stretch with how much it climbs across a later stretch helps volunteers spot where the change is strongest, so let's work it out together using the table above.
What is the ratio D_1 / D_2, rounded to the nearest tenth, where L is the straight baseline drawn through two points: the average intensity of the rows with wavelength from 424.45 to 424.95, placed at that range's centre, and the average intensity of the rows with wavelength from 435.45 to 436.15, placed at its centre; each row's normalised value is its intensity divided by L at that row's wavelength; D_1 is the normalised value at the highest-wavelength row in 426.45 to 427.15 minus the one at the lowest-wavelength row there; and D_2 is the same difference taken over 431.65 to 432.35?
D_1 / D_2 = -2.5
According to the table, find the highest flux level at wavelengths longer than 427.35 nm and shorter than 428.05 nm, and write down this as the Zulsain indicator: 4.362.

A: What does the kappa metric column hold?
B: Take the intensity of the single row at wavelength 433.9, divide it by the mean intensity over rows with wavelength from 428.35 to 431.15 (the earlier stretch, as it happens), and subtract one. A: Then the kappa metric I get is 0.21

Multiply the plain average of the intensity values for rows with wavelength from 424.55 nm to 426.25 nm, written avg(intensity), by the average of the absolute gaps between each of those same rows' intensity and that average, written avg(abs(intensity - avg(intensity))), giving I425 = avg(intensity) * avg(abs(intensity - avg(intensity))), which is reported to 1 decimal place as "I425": 1.8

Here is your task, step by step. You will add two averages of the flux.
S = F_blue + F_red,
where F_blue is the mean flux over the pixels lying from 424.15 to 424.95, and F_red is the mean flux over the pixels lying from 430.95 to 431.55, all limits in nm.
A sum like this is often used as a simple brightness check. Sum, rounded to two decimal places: 6.97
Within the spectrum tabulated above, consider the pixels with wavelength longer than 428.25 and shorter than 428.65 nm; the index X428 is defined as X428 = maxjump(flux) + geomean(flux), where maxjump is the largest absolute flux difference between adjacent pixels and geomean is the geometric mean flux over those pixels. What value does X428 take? 3.6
